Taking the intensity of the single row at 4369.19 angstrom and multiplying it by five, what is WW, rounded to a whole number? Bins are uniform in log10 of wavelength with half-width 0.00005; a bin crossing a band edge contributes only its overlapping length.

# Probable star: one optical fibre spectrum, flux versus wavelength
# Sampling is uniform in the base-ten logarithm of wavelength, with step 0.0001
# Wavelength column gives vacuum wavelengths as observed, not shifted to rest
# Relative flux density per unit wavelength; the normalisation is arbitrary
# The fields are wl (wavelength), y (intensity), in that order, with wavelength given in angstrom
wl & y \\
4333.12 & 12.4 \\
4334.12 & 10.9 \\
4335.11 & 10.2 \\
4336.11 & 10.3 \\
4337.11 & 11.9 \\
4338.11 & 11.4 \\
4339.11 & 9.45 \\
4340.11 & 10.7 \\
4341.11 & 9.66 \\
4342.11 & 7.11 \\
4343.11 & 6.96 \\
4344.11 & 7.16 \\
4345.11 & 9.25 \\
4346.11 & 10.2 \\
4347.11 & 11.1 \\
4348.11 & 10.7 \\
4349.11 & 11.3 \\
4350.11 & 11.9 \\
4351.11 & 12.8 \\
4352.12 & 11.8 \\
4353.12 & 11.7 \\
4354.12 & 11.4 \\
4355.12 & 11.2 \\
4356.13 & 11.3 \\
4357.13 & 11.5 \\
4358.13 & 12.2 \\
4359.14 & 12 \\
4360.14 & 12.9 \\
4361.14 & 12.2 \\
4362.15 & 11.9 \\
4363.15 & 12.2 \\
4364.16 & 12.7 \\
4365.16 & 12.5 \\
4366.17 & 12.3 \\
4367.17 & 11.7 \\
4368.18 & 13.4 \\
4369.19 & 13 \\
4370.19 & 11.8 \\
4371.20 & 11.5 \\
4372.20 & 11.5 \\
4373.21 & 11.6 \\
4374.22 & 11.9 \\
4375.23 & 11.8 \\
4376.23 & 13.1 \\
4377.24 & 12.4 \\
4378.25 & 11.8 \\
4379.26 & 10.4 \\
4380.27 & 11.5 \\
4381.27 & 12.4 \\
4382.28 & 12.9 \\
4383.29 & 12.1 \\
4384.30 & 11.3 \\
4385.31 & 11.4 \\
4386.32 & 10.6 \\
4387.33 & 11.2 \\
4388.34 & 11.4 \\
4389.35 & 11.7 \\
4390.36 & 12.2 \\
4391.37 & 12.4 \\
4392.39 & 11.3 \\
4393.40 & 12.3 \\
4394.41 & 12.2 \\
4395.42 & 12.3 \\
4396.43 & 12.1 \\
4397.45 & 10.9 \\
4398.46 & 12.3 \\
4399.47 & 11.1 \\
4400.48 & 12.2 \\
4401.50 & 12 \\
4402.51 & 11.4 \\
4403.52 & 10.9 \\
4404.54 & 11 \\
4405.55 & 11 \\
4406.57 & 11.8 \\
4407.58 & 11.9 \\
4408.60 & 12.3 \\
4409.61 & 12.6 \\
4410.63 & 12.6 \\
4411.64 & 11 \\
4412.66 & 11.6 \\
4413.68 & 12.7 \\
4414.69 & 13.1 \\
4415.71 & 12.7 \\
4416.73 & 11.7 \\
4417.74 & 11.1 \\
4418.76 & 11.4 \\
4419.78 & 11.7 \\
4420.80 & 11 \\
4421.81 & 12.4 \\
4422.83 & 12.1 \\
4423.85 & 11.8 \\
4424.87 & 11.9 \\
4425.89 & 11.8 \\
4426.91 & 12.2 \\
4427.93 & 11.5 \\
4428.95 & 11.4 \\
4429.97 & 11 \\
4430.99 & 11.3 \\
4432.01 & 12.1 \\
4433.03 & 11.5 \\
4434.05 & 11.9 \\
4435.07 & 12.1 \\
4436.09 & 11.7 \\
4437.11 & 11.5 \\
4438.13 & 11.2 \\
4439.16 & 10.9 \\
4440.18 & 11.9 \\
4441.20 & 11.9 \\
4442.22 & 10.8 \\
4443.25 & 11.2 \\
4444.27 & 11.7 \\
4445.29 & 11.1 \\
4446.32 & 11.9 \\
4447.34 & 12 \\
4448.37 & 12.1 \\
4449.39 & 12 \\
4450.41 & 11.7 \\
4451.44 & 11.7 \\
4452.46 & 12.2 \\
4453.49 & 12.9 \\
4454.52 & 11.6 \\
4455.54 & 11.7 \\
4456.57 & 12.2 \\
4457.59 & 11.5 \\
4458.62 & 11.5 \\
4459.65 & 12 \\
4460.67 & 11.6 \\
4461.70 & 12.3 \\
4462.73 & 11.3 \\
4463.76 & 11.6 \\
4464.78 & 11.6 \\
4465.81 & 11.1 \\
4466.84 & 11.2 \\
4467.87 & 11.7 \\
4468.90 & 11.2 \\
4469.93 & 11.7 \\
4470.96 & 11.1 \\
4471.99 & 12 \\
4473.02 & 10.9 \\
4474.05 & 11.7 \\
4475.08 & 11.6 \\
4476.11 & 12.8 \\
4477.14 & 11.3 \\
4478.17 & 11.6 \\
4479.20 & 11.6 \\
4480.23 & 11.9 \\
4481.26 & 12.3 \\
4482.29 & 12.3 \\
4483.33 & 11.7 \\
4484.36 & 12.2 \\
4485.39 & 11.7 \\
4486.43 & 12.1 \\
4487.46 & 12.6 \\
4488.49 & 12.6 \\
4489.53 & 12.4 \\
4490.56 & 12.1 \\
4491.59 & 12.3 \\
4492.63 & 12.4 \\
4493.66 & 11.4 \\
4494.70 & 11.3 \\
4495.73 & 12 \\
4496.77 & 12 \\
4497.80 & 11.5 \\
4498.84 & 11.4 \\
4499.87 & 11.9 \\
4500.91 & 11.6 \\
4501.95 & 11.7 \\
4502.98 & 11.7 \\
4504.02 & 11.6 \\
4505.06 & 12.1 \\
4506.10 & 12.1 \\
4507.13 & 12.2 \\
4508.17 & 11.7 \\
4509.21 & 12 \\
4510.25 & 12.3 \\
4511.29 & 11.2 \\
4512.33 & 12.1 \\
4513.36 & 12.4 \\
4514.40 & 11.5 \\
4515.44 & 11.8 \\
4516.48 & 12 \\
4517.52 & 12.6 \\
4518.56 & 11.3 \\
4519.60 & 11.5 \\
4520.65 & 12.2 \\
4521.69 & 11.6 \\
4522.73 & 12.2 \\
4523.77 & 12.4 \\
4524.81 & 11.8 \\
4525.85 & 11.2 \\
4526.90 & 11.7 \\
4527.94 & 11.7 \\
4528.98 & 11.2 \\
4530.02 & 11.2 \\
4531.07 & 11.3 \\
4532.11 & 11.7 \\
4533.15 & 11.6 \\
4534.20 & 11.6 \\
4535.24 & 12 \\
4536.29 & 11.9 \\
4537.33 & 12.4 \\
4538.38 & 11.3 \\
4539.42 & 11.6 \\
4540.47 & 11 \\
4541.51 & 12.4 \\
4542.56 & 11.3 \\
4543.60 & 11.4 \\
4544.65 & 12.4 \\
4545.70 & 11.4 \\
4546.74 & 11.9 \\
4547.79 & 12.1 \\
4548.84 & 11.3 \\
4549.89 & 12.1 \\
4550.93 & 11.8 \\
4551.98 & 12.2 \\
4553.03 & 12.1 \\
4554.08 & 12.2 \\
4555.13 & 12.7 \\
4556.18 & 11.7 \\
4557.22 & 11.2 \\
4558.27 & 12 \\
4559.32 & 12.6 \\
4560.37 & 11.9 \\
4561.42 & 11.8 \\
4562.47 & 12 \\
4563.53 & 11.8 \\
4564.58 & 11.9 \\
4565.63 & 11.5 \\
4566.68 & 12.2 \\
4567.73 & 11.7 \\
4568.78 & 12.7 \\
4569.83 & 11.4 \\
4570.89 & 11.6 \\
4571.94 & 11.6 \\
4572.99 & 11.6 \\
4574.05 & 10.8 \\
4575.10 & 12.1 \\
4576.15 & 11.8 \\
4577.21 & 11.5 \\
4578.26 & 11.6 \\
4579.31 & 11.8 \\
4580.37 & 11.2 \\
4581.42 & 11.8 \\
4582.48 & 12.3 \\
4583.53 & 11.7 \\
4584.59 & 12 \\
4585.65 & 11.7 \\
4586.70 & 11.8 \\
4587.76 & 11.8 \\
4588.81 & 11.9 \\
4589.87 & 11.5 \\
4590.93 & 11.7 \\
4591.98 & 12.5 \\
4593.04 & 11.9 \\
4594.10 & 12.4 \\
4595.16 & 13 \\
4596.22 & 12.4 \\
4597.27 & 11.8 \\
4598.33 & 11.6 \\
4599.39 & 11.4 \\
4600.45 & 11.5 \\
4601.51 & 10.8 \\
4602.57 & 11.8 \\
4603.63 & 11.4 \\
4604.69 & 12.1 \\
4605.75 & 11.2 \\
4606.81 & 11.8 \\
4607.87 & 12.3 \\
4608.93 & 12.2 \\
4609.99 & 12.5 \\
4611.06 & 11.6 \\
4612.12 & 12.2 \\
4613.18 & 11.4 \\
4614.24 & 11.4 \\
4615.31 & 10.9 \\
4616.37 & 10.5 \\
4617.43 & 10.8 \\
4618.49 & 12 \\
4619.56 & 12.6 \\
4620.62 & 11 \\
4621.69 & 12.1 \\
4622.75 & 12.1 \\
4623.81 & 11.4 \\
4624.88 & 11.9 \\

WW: 65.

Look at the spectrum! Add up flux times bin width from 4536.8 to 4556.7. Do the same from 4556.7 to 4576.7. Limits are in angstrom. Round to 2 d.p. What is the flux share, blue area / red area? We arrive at 1.00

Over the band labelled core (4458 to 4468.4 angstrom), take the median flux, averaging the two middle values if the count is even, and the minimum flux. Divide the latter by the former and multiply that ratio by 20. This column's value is 19.1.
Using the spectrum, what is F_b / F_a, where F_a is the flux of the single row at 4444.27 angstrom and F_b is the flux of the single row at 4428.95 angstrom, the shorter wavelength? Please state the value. 0.97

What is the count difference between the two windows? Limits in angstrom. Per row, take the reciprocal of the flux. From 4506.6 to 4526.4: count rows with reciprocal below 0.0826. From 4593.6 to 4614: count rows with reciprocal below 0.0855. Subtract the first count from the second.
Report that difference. 4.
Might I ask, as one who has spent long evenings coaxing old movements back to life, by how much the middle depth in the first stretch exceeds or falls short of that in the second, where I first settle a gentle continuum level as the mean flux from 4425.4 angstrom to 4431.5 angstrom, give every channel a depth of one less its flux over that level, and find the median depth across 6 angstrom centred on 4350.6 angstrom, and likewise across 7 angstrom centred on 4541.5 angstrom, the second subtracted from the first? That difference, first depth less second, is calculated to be -0.030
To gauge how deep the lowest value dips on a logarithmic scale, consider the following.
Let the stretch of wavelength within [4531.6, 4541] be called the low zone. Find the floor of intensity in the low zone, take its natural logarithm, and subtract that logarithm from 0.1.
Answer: -2.30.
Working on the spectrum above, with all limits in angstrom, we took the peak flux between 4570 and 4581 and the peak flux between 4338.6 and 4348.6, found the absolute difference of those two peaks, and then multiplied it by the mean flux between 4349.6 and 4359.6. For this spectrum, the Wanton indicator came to 12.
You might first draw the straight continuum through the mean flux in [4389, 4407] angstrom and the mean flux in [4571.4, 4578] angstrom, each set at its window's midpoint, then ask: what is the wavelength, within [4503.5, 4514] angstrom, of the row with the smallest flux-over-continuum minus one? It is 4511.29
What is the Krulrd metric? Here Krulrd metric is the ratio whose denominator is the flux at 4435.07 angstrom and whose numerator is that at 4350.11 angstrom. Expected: 0.98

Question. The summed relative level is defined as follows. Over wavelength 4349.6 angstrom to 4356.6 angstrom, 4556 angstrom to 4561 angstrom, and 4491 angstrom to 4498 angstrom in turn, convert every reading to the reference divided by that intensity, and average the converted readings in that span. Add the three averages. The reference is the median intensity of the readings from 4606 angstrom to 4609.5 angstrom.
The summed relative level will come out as 3.10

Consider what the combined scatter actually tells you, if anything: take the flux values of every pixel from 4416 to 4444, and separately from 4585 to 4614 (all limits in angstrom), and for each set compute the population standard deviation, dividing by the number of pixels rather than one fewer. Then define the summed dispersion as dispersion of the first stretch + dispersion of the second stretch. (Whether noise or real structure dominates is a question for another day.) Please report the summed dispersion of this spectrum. 0.89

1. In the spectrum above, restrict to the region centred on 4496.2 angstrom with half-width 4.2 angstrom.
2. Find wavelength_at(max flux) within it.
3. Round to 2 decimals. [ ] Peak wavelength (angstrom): 4492.63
